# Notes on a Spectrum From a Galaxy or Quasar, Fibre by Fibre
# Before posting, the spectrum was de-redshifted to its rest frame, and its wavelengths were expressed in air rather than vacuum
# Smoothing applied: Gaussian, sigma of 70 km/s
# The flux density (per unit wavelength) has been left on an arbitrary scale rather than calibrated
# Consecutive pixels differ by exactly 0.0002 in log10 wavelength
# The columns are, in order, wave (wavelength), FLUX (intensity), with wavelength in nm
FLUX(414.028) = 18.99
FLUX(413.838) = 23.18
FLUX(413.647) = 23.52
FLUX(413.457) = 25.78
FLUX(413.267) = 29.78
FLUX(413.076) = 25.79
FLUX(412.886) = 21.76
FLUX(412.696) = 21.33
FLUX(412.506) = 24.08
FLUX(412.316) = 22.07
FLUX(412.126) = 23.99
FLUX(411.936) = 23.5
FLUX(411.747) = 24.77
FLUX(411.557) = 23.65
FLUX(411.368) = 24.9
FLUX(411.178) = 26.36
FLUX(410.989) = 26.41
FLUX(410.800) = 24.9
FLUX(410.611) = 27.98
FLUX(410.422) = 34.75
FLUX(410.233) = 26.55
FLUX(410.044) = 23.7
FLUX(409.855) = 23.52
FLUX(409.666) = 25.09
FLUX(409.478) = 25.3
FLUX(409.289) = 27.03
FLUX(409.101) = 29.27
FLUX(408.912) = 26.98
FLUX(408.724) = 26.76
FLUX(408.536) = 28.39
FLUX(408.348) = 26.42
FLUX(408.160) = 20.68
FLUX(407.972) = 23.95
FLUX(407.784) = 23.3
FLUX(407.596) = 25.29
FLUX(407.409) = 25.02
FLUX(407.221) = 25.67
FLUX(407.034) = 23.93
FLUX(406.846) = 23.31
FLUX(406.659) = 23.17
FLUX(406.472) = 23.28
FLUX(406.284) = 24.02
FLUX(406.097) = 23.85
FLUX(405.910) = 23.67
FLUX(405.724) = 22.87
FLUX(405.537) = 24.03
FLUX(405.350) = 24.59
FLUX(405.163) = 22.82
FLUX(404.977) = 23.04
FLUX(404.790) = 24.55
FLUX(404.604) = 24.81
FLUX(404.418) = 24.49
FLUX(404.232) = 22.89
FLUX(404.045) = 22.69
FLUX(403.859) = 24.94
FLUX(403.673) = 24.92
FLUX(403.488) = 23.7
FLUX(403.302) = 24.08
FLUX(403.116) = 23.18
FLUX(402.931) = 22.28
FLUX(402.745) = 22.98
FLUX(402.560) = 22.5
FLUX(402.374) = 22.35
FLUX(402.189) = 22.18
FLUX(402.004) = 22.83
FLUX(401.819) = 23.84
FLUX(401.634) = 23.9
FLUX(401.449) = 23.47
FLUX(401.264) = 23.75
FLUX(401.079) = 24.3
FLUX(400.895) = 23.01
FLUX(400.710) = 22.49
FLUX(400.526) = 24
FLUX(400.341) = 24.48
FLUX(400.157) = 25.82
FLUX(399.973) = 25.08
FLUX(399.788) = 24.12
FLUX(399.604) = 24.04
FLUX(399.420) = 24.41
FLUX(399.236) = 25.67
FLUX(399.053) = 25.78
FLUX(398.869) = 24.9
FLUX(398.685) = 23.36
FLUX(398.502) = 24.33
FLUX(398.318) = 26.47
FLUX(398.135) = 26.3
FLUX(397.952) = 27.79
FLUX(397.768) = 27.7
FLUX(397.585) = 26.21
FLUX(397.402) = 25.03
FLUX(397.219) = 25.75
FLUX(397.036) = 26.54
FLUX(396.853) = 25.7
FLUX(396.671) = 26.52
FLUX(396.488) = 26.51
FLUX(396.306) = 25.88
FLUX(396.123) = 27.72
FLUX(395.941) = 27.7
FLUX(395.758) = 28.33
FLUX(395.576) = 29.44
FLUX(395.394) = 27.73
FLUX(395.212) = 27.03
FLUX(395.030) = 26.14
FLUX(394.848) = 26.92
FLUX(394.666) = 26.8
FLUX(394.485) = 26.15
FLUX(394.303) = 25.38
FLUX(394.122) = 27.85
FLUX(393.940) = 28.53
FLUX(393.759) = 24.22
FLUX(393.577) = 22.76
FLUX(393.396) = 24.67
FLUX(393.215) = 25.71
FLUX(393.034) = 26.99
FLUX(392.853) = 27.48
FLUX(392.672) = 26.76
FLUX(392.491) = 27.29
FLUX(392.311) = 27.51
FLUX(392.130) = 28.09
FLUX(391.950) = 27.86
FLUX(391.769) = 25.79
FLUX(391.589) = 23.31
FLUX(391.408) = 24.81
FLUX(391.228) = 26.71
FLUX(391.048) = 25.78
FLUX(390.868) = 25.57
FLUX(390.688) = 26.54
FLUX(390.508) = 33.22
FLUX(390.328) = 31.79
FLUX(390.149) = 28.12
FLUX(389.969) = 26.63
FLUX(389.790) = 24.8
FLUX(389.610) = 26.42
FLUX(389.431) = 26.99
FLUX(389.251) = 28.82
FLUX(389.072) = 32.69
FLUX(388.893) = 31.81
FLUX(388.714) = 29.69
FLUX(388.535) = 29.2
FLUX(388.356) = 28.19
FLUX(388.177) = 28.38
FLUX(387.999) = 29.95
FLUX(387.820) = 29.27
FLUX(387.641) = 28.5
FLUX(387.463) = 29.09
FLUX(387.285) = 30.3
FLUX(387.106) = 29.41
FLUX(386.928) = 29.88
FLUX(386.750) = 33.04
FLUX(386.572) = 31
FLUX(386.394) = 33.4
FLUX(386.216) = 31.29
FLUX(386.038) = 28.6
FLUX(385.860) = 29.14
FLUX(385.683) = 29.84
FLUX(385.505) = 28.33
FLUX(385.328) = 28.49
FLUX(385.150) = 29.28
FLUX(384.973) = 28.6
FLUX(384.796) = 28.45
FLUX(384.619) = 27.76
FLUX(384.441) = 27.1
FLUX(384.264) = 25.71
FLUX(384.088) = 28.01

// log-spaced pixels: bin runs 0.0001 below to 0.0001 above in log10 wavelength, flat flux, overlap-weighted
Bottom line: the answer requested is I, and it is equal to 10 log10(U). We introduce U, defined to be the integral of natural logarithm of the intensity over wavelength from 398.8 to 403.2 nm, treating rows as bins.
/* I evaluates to 11.4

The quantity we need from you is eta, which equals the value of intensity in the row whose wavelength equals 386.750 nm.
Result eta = 33.04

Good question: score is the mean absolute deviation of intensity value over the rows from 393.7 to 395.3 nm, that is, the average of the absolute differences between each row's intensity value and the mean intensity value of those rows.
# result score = 1.0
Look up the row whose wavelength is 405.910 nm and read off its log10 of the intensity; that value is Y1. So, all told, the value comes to 1.37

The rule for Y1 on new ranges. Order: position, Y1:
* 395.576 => 1.47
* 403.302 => 1.38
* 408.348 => 1.42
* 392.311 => 1.44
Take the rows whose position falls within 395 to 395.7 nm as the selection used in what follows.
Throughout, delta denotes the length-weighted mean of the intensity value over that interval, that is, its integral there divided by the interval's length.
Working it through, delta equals 27.8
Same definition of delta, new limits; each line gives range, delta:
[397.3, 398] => 26.6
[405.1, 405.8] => 23.6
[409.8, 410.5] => 27.1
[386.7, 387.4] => 30.5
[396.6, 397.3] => 26.1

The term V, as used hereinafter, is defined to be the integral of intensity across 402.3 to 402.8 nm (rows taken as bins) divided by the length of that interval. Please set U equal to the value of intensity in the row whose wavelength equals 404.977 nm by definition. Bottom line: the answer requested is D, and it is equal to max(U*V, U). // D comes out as 520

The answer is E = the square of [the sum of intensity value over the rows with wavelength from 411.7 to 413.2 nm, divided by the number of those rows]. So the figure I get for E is 548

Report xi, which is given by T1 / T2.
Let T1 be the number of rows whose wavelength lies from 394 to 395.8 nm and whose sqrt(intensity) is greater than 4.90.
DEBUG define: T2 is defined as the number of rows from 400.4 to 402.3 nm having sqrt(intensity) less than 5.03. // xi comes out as 1.00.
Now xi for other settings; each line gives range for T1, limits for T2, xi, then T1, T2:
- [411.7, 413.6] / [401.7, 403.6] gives 0.50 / 5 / 10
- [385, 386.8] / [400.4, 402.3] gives 1.00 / 10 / 10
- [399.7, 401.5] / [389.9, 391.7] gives 2.50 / 5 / 2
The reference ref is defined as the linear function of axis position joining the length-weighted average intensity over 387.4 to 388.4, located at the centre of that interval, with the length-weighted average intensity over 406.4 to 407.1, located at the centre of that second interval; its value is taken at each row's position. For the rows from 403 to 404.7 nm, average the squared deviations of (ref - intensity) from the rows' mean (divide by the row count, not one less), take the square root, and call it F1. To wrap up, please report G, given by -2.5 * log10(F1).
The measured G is 0.1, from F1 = 0.9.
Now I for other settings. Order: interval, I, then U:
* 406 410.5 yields 11.6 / 14.52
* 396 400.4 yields 11.5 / 14.28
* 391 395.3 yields 11.5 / 14.05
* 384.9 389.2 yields 11.6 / 14.61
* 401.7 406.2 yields 11.5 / 14.21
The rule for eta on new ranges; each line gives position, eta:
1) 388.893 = 31.81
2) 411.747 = 24.77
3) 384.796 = 28.45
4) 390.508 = 33.22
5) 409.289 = 27.03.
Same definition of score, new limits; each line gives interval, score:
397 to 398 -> 0.8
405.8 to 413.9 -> 1.8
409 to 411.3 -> 2.0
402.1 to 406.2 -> 0.8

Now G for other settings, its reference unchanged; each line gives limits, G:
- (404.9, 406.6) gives 0.5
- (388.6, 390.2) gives -0.9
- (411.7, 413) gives -0.2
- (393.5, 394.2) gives -1.0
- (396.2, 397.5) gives 0.8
